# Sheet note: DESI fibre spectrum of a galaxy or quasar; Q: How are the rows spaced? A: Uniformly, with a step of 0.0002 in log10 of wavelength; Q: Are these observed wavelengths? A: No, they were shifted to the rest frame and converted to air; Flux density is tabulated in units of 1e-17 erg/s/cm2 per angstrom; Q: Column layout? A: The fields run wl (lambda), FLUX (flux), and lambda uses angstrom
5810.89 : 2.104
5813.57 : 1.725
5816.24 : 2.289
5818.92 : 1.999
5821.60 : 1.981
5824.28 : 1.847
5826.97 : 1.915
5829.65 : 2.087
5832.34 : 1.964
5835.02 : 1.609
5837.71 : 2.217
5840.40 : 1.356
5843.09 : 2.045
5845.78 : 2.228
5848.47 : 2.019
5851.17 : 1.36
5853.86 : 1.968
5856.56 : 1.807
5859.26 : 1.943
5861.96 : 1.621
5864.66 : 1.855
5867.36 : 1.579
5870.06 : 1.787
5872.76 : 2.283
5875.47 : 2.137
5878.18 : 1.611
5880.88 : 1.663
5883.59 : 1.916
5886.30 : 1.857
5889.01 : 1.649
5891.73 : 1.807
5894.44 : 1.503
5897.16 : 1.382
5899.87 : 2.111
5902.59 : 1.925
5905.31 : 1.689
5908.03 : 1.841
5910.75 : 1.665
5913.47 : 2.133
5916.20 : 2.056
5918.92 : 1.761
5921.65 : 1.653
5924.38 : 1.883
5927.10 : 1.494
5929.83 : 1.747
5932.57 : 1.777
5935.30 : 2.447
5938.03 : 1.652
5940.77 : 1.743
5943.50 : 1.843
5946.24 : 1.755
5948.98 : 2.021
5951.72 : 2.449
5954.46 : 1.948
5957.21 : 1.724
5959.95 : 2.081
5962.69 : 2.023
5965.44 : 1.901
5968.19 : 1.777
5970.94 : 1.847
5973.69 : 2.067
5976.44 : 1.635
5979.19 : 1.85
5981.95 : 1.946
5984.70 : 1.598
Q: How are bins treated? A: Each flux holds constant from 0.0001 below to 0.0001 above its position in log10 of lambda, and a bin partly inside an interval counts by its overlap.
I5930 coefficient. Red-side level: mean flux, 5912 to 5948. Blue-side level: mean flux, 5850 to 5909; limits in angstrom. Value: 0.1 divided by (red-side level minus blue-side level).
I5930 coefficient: 2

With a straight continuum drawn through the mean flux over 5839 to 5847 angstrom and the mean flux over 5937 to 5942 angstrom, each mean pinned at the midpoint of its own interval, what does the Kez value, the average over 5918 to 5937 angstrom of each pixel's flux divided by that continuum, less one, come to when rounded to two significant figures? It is 0.060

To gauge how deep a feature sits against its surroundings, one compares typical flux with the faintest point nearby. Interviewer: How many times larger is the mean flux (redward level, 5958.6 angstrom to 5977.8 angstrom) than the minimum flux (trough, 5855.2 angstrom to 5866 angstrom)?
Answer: 1.17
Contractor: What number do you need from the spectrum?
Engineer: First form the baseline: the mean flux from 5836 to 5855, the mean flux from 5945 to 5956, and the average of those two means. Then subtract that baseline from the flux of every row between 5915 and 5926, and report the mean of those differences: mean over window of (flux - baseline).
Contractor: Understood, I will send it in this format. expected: -0.13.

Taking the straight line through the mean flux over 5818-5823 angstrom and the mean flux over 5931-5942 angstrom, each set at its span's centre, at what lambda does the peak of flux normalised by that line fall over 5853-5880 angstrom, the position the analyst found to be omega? 5872.76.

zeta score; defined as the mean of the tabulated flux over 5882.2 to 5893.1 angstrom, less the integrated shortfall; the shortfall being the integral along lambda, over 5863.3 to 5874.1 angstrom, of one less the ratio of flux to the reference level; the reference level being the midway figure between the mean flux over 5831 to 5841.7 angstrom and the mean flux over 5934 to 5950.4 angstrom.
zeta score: 2.0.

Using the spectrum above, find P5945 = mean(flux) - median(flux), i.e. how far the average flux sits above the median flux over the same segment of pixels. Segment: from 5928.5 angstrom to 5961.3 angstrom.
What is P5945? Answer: 0.122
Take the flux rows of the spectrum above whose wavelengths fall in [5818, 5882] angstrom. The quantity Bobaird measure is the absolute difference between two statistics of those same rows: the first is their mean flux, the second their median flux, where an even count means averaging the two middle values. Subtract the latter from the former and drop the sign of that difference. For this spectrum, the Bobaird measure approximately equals 0.06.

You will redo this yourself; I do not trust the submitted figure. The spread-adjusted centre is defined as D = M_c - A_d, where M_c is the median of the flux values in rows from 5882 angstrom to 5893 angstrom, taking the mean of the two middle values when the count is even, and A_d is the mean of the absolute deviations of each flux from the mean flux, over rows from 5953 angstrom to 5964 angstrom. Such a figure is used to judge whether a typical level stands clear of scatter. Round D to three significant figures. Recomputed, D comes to 1.72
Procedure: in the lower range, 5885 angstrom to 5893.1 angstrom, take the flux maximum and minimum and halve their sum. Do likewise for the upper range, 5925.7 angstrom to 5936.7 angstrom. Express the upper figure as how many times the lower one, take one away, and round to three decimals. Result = 0.124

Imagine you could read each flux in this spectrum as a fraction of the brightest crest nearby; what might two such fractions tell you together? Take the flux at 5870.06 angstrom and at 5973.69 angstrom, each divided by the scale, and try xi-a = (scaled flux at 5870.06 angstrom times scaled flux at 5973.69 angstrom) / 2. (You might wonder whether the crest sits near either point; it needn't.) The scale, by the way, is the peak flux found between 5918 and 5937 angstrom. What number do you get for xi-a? 0.31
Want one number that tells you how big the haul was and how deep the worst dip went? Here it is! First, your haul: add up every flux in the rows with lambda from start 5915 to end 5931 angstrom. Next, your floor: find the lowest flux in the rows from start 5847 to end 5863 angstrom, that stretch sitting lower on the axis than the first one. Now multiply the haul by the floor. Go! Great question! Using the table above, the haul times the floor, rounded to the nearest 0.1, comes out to 14.4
